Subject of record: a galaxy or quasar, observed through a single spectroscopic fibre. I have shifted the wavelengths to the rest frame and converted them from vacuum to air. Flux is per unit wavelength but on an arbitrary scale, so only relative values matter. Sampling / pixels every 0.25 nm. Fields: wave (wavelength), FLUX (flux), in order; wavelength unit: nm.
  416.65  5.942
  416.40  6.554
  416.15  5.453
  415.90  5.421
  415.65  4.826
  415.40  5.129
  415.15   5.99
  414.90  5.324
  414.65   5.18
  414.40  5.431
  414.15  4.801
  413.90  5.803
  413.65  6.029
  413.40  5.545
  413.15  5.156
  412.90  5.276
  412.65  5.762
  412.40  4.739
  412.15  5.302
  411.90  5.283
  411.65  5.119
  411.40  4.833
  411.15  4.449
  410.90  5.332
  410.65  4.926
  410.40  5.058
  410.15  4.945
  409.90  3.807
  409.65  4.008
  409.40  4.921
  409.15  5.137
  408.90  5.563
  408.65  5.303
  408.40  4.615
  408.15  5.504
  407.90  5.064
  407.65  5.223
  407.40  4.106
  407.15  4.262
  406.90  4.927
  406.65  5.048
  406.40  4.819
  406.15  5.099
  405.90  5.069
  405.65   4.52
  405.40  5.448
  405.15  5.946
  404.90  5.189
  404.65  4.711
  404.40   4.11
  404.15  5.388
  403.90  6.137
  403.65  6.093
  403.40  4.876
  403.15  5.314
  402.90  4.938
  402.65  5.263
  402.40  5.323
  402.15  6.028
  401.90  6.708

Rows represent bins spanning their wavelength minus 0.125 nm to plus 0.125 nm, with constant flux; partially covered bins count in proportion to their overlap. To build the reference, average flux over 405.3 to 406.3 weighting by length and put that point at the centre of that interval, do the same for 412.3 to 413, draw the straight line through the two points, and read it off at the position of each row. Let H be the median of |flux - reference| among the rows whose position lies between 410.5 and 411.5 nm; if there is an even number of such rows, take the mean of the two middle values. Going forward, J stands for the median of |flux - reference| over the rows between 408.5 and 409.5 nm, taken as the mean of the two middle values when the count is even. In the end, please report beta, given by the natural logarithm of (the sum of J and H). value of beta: -0.61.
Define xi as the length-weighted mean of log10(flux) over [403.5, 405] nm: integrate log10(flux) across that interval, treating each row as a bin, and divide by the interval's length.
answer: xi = 0.717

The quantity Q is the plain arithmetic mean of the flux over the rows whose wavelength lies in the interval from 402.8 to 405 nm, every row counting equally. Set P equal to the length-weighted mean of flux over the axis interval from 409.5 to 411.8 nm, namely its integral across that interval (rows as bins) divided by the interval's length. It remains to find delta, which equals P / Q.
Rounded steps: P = 4.7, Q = 5.2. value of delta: 0.91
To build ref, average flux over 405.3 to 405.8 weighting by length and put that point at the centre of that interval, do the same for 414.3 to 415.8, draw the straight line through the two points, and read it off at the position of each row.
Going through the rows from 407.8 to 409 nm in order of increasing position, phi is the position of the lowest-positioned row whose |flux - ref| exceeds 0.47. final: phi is 408.90 nm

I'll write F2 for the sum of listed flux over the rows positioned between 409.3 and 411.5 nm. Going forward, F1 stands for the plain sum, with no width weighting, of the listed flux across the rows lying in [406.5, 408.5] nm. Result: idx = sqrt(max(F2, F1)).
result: 6.5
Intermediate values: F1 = 39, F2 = 42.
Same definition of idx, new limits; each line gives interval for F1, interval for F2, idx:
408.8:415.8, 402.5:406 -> 12.0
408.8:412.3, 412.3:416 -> 9.0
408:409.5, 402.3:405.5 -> 8.3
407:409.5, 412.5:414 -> 7.0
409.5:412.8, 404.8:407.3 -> 8.0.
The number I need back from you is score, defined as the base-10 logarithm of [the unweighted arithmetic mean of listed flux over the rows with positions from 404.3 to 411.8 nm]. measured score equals 0.69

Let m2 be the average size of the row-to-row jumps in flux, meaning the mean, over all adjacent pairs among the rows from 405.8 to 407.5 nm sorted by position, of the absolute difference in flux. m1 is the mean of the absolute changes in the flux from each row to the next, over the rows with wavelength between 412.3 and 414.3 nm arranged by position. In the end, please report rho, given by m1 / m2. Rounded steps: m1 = 0.53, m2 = 0.25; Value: 2.2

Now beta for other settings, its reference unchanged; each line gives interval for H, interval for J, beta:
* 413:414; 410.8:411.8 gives -0.48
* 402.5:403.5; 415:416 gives -0.48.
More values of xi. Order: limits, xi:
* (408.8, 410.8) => 0.678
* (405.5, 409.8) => 0.687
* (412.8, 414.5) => 0.734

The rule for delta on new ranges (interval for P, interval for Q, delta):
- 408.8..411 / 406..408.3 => 0.99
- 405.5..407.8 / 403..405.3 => 0.90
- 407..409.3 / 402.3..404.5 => 0.94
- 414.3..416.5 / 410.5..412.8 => 1.08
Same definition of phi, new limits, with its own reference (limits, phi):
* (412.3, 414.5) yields 412.40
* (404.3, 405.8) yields 404.40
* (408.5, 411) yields 408.90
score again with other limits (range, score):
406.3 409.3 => 0.70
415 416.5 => 0.75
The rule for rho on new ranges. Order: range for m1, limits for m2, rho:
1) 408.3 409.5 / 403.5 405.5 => 0.6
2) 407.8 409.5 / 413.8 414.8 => 0.8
